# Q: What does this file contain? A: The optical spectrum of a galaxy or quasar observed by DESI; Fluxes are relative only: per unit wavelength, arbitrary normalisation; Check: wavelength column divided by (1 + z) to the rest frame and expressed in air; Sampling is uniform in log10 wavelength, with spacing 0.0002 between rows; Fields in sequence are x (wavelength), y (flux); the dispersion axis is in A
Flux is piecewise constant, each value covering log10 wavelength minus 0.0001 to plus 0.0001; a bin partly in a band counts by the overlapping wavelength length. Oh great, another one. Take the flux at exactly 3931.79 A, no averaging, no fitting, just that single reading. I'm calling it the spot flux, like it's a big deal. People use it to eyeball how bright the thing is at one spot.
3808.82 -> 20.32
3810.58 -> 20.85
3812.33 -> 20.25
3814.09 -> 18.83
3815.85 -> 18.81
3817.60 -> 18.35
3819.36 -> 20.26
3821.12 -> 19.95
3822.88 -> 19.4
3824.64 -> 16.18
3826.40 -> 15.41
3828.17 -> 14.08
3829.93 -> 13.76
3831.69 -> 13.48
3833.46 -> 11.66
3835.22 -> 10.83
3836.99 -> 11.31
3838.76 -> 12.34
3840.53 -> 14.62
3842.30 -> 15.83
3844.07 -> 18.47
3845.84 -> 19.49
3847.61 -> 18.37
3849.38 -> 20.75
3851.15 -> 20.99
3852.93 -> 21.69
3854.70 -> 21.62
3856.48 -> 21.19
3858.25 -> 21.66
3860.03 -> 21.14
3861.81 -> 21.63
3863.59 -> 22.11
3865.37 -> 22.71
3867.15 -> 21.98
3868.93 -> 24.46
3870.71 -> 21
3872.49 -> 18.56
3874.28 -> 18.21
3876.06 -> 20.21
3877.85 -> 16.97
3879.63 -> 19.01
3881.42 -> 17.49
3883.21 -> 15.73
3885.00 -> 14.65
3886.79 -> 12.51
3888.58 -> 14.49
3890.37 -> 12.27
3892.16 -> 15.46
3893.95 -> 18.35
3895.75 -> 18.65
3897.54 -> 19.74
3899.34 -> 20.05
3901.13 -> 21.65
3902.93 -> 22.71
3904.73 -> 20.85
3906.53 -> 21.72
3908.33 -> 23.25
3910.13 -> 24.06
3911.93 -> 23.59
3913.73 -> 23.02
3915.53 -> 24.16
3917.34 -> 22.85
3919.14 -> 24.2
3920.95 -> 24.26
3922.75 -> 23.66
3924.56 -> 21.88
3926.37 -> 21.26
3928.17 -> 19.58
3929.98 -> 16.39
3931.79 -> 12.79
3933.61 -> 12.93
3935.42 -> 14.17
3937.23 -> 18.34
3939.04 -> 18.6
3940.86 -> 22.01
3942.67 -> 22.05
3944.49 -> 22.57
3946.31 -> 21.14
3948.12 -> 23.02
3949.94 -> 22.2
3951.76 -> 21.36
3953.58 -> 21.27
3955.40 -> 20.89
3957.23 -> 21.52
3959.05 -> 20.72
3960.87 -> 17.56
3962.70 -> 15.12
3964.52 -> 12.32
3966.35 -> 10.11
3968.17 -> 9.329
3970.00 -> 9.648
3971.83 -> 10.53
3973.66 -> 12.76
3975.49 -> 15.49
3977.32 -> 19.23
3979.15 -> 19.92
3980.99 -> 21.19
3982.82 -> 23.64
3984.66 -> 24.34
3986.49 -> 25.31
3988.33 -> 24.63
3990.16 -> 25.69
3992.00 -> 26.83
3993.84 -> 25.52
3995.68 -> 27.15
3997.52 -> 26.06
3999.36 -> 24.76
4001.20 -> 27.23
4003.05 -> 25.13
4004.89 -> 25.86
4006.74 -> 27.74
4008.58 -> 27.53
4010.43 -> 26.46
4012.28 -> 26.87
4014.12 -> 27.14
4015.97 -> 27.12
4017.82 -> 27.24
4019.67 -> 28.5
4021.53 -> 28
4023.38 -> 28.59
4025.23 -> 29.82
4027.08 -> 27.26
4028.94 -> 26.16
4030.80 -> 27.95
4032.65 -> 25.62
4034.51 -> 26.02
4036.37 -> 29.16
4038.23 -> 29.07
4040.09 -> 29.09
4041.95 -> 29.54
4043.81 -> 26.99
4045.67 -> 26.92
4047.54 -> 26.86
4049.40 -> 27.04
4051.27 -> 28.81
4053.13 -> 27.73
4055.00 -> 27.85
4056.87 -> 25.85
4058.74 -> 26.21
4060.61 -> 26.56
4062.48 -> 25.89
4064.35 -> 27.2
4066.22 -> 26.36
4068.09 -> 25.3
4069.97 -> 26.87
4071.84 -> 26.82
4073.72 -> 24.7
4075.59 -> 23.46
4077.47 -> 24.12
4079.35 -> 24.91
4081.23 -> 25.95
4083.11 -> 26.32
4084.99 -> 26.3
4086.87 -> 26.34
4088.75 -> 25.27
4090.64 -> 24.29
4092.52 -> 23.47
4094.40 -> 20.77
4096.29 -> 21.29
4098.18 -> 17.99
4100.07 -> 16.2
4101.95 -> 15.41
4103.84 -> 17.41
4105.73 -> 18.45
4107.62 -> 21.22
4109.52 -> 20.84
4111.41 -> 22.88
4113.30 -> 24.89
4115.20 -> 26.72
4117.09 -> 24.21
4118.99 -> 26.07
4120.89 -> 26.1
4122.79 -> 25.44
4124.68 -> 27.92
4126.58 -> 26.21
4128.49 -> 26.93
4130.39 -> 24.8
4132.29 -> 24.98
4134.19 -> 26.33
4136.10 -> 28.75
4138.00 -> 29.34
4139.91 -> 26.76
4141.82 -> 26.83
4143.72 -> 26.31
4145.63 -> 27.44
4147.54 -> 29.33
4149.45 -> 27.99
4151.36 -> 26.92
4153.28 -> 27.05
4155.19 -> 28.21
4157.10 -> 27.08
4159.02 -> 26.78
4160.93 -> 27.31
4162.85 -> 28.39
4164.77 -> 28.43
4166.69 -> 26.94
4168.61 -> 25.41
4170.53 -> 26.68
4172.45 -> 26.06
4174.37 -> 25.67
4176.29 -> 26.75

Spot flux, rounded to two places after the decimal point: 12.79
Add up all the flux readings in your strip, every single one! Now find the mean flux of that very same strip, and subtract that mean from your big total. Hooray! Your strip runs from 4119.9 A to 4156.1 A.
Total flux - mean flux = 487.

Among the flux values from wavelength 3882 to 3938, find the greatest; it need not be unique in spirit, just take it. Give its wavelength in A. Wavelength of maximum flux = 3920.95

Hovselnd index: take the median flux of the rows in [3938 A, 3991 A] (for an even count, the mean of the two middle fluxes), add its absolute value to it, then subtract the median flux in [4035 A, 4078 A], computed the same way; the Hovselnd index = 15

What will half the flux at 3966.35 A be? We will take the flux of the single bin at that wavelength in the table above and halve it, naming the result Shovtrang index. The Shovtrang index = 5.1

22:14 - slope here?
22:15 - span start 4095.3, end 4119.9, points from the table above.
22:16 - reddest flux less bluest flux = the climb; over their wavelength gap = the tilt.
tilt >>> 0.2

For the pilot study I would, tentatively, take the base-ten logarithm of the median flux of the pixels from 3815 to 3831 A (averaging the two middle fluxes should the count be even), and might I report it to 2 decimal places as 1.26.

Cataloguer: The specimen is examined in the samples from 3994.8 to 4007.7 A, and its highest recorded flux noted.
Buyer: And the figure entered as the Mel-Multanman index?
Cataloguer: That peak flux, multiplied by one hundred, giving 2774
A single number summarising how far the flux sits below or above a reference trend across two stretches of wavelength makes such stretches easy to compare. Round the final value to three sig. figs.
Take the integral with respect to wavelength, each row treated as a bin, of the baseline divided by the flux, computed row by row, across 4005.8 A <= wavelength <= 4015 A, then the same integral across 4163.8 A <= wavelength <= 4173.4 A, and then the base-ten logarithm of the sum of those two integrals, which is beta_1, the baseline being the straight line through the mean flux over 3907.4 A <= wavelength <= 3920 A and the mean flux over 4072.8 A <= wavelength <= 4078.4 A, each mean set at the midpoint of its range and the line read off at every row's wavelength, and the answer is 1.23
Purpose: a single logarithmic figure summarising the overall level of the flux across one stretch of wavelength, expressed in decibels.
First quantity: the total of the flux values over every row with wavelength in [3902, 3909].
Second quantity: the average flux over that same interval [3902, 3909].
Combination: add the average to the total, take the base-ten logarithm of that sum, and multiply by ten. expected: 20.4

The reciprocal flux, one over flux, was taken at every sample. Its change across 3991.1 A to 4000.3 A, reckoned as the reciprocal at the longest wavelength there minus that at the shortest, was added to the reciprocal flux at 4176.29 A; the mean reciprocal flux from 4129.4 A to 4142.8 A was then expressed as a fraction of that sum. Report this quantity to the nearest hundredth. 0.92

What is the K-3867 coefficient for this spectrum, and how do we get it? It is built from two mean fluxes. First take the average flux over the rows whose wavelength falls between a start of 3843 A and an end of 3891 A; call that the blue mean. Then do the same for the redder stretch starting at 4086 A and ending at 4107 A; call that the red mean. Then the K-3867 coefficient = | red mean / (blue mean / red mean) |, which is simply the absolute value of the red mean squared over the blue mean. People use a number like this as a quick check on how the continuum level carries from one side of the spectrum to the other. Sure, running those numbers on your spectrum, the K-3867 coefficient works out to 22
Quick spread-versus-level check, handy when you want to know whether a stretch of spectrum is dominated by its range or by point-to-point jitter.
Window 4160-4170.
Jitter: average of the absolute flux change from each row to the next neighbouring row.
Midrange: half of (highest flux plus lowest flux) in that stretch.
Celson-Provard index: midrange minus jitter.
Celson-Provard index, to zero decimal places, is 26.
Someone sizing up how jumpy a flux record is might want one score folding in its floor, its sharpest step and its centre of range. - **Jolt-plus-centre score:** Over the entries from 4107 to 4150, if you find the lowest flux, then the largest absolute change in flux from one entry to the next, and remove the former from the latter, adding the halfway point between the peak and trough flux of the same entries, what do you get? 6.8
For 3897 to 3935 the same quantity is 9.3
